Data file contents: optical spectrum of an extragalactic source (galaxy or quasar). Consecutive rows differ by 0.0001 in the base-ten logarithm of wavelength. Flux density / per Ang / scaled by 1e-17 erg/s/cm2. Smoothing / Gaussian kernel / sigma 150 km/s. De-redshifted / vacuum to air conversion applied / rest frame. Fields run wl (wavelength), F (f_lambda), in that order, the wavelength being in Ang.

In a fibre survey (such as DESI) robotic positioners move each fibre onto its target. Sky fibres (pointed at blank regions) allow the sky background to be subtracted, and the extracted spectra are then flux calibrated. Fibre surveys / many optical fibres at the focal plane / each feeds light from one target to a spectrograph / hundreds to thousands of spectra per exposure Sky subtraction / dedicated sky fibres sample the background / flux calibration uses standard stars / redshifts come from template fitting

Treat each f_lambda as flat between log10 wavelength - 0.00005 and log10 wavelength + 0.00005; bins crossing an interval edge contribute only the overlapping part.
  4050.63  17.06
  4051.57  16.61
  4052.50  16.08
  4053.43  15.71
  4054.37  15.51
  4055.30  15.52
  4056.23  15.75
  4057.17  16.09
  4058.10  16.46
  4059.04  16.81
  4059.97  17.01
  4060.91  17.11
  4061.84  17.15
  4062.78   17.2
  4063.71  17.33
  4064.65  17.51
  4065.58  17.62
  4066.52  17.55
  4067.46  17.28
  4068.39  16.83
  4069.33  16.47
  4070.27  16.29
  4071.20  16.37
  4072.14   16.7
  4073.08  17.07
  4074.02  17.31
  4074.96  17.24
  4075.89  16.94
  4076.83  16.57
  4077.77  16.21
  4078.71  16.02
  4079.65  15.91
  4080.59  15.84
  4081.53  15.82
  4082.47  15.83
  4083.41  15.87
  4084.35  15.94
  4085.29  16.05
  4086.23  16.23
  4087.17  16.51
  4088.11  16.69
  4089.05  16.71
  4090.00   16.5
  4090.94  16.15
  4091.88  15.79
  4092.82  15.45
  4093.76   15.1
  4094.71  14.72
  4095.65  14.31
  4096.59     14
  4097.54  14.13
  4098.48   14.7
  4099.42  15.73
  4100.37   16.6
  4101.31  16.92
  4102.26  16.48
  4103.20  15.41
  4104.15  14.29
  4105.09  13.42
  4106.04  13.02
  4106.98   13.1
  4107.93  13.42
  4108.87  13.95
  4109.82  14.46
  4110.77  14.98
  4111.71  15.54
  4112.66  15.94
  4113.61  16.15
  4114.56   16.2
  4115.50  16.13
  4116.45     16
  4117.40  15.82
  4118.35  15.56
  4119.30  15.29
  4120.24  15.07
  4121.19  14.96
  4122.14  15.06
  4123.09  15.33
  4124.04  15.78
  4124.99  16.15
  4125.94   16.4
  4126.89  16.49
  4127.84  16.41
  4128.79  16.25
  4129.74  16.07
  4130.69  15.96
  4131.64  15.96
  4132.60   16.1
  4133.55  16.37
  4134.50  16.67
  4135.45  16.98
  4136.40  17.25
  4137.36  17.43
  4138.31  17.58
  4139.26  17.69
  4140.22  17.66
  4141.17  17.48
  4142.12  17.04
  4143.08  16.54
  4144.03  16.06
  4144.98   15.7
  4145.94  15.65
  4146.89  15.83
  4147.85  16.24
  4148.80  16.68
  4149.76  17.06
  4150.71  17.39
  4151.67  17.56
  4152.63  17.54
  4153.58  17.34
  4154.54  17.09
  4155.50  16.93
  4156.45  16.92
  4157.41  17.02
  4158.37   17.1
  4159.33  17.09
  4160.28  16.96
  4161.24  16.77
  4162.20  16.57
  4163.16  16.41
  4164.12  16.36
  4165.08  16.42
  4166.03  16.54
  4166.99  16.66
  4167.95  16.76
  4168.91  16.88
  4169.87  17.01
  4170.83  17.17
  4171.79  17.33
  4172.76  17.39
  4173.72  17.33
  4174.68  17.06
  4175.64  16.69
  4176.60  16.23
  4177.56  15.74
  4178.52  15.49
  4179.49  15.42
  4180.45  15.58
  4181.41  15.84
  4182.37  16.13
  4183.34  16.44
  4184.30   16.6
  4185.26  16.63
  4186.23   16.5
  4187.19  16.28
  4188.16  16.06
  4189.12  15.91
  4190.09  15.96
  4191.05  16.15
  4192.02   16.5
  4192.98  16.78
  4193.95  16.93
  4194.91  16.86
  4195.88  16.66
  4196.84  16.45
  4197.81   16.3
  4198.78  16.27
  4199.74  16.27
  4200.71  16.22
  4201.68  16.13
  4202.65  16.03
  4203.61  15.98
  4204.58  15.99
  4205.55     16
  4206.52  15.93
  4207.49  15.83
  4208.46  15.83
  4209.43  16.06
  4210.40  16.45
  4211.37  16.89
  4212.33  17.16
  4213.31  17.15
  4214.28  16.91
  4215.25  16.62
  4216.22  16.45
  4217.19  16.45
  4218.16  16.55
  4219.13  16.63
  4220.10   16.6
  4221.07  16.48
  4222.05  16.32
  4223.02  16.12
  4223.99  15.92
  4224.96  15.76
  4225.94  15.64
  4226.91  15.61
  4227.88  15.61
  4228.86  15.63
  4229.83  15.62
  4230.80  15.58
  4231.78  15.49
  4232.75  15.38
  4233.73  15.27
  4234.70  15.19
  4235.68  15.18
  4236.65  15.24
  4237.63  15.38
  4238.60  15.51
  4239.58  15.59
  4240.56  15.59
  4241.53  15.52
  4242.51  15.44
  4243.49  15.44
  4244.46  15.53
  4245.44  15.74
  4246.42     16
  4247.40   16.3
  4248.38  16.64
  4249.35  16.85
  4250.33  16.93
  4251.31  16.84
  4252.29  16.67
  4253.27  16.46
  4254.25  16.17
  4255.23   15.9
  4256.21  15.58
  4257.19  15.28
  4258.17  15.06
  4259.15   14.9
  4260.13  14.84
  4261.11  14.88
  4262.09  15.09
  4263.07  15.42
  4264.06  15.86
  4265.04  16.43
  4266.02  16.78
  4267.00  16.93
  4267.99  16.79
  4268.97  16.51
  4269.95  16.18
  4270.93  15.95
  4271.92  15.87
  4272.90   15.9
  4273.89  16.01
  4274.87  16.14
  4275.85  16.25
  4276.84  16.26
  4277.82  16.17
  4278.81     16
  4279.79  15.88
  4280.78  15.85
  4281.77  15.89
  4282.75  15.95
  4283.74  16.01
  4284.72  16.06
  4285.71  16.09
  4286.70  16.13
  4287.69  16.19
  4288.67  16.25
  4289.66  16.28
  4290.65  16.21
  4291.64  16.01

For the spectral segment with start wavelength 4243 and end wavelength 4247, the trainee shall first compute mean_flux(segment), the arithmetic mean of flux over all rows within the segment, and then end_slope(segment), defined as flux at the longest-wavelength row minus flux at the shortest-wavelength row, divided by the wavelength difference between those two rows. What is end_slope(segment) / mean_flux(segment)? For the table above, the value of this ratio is 0.012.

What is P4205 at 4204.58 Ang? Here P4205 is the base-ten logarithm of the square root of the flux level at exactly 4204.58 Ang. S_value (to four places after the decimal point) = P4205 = 0.6019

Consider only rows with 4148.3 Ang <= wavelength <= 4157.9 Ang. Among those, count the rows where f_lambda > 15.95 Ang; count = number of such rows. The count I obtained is 10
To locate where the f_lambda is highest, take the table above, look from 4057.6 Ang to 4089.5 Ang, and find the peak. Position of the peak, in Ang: 4065.58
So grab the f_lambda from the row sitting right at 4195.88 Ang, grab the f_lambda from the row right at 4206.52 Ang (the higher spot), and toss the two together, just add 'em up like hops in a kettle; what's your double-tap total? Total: 32.6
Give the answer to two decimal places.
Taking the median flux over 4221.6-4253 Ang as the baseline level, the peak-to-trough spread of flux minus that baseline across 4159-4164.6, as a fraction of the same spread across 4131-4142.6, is 0.42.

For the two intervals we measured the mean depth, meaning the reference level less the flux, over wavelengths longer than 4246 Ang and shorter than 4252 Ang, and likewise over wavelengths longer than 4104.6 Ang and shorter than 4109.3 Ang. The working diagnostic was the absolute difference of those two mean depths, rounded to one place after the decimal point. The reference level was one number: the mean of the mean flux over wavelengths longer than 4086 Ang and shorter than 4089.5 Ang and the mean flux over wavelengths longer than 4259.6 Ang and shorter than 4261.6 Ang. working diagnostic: 3.2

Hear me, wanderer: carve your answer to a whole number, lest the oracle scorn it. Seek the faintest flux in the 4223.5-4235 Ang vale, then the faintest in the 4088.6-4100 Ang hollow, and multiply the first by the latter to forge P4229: 213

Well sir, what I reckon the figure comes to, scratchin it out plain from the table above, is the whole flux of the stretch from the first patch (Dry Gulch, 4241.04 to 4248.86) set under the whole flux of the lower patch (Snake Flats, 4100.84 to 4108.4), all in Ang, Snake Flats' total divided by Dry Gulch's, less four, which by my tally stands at -3.1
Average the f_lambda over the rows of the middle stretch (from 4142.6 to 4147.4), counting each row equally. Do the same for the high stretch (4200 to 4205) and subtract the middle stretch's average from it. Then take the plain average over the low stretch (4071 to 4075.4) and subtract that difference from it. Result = 16.8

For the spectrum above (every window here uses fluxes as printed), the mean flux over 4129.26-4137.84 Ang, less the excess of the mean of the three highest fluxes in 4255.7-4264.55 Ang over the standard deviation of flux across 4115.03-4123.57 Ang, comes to 1.3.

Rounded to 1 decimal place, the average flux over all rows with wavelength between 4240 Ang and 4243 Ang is 15.5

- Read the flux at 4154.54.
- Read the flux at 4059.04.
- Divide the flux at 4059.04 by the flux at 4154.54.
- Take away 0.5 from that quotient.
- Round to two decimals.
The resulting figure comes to 0.48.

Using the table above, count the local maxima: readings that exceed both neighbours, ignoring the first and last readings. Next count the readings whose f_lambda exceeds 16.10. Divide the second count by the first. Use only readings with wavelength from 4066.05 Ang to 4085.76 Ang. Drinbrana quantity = 13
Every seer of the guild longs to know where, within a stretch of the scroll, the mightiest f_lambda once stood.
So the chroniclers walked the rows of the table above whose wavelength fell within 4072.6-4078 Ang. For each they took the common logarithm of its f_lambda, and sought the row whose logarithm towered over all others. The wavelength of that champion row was 4074.02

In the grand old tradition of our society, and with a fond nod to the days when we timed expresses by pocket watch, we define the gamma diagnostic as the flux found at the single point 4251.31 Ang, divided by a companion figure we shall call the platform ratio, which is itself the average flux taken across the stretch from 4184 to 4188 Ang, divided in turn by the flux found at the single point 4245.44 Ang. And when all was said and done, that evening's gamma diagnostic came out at 16.1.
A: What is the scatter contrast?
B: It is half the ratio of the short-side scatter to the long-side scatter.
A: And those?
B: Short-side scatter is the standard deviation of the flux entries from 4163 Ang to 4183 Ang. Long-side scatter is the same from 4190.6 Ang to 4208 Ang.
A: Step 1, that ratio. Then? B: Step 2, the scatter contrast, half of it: 0.93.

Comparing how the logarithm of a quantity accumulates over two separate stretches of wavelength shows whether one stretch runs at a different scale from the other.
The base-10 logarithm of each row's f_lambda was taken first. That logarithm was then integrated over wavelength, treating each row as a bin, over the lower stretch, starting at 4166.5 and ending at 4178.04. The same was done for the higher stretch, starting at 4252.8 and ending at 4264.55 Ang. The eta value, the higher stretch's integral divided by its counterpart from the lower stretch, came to 0.99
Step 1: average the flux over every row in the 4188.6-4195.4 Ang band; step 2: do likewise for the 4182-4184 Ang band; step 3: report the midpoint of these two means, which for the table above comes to 16.4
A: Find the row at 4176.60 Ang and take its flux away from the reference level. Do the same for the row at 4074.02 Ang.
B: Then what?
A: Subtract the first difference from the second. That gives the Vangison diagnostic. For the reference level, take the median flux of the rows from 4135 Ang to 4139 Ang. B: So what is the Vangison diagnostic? -1.1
